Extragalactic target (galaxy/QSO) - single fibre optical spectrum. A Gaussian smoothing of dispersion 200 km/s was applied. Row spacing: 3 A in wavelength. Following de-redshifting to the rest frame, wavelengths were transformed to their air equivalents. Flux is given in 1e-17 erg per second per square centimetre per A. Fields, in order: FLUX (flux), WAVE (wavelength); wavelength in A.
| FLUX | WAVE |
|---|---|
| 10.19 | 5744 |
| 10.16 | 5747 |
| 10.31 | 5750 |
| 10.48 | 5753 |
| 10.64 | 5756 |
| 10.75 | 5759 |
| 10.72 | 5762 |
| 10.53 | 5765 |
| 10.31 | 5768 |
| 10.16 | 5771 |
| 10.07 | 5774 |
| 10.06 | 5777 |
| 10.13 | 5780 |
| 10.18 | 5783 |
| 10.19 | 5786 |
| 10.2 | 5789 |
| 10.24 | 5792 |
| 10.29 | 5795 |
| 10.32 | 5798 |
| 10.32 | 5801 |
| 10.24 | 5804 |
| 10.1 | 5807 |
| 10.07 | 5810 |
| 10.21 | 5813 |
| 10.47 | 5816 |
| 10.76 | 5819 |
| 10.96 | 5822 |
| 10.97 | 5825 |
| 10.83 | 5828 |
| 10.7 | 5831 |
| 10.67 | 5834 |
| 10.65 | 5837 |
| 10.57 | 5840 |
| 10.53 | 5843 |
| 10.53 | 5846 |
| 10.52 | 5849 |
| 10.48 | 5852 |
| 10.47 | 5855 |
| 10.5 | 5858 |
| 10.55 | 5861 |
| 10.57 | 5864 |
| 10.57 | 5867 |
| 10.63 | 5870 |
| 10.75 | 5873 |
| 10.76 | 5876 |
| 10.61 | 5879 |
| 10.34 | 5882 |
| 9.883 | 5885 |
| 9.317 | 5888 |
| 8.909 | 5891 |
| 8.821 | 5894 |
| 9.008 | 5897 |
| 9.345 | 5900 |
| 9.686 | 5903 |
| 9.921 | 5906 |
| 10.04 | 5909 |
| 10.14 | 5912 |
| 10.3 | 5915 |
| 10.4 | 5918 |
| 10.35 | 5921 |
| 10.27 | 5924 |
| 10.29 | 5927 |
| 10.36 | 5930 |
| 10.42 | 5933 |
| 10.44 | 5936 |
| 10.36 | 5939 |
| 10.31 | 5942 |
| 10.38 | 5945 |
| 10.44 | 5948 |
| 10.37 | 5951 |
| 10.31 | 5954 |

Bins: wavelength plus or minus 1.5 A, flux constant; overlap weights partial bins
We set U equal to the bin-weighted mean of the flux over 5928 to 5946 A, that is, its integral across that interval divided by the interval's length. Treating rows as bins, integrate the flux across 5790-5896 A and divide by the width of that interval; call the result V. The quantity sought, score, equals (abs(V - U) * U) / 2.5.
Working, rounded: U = 10.4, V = 10.37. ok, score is 0.0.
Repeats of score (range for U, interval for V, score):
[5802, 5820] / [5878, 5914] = 2.6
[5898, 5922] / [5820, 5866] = 2.6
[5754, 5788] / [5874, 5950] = 1.2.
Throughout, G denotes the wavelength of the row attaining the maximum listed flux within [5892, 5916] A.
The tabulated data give 5915 A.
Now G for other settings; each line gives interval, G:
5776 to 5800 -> 5798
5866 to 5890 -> 5876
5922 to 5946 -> 5936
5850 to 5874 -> 5873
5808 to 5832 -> 5825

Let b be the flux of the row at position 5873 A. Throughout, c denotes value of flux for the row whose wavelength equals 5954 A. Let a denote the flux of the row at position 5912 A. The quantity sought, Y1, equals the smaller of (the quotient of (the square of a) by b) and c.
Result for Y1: 9.6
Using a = 10.14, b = 10.75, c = 10.31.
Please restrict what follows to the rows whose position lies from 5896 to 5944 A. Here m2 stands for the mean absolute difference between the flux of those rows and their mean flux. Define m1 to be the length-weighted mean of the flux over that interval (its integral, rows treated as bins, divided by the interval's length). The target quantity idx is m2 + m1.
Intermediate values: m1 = 10.12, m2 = 0.3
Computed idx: 10.4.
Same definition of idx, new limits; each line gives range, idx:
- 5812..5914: 10.7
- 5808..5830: 10.9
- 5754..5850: 10.7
